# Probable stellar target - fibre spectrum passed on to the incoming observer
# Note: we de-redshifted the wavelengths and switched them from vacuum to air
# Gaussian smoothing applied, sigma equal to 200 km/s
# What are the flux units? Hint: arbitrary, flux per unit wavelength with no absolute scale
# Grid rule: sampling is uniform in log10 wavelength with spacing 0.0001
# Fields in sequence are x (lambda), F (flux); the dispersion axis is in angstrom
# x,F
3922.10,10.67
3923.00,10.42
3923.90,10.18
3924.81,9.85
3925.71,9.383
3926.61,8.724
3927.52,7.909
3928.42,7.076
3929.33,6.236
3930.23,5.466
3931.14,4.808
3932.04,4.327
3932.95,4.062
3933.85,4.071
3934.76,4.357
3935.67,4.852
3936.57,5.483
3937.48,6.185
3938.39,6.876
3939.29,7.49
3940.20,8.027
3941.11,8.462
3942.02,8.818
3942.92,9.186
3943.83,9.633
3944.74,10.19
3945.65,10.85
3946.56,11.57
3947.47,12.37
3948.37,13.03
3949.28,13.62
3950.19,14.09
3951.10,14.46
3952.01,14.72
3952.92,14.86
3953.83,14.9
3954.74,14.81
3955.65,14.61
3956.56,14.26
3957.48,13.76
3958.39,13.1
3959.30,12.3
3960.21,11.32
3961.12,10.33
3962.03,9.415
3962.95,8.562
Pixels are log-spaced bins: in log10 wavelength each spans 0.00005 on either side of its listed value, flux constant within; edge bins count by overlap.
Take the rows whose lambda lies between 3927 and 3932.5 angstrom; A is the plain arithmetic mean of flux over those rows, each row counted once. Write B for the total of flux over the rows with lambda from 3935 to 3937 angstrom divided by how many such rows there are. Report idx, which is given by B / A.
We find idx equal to 0.9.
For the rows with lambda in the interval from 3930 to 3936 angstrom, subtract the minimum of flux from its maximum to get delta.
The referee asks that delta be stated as 1.40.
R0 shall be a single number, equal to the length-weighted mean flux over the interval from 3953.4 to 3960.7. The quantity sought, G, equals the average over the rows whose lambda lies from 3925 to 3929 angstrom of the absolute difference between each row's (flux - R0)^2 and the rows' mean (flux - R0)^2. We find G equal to 8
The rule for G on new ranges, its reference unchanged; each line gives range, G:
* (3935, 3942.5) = 16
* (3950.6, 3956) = 0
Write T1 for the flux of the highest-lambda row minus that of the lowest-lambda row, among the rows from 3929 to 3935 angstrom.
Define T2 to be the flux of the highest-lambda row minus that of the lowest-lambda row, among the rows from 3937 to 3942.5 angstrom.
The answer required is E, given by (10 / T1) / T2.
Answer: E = -2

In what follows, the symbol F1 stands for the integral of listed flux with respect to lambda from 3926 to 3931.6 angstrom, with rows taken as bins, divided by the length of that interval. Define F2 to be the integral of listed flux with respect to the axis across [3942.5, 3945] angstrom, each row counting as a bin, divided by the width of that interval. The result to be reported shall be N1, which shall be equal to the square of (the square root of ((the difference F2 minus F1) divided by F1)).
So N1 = 0.4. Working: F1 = 7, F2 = 9.6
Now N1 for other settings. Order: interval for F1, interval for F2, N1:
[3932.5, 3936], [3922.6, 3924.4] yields 1.4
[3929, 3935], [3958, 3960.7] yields 1.6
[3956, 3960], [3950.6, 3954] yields 0.1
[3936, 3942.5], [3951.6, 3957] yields 1.0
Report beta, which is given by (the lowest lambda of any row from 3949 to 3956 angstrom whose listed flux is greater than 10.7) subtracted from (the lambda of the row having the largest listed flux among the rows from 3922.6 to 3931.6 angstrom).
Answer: -26.3 angstrom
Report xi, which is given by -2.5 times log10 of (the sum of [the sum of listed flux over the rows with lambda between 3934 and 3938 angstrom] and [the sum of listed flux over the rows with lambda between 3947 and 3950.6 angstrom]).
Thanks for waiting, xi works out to -4.67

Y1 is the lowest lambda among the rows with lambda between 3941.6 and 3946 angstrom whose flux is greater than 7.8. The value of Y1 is 3942.02 angstrom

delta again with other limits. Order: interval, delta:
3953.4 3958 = 1.14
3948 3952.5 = 1.69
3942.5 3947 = 2.38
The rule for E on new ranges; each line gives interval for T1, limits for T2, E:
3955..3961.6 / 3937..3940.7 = -1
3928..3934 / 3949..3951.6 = -4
